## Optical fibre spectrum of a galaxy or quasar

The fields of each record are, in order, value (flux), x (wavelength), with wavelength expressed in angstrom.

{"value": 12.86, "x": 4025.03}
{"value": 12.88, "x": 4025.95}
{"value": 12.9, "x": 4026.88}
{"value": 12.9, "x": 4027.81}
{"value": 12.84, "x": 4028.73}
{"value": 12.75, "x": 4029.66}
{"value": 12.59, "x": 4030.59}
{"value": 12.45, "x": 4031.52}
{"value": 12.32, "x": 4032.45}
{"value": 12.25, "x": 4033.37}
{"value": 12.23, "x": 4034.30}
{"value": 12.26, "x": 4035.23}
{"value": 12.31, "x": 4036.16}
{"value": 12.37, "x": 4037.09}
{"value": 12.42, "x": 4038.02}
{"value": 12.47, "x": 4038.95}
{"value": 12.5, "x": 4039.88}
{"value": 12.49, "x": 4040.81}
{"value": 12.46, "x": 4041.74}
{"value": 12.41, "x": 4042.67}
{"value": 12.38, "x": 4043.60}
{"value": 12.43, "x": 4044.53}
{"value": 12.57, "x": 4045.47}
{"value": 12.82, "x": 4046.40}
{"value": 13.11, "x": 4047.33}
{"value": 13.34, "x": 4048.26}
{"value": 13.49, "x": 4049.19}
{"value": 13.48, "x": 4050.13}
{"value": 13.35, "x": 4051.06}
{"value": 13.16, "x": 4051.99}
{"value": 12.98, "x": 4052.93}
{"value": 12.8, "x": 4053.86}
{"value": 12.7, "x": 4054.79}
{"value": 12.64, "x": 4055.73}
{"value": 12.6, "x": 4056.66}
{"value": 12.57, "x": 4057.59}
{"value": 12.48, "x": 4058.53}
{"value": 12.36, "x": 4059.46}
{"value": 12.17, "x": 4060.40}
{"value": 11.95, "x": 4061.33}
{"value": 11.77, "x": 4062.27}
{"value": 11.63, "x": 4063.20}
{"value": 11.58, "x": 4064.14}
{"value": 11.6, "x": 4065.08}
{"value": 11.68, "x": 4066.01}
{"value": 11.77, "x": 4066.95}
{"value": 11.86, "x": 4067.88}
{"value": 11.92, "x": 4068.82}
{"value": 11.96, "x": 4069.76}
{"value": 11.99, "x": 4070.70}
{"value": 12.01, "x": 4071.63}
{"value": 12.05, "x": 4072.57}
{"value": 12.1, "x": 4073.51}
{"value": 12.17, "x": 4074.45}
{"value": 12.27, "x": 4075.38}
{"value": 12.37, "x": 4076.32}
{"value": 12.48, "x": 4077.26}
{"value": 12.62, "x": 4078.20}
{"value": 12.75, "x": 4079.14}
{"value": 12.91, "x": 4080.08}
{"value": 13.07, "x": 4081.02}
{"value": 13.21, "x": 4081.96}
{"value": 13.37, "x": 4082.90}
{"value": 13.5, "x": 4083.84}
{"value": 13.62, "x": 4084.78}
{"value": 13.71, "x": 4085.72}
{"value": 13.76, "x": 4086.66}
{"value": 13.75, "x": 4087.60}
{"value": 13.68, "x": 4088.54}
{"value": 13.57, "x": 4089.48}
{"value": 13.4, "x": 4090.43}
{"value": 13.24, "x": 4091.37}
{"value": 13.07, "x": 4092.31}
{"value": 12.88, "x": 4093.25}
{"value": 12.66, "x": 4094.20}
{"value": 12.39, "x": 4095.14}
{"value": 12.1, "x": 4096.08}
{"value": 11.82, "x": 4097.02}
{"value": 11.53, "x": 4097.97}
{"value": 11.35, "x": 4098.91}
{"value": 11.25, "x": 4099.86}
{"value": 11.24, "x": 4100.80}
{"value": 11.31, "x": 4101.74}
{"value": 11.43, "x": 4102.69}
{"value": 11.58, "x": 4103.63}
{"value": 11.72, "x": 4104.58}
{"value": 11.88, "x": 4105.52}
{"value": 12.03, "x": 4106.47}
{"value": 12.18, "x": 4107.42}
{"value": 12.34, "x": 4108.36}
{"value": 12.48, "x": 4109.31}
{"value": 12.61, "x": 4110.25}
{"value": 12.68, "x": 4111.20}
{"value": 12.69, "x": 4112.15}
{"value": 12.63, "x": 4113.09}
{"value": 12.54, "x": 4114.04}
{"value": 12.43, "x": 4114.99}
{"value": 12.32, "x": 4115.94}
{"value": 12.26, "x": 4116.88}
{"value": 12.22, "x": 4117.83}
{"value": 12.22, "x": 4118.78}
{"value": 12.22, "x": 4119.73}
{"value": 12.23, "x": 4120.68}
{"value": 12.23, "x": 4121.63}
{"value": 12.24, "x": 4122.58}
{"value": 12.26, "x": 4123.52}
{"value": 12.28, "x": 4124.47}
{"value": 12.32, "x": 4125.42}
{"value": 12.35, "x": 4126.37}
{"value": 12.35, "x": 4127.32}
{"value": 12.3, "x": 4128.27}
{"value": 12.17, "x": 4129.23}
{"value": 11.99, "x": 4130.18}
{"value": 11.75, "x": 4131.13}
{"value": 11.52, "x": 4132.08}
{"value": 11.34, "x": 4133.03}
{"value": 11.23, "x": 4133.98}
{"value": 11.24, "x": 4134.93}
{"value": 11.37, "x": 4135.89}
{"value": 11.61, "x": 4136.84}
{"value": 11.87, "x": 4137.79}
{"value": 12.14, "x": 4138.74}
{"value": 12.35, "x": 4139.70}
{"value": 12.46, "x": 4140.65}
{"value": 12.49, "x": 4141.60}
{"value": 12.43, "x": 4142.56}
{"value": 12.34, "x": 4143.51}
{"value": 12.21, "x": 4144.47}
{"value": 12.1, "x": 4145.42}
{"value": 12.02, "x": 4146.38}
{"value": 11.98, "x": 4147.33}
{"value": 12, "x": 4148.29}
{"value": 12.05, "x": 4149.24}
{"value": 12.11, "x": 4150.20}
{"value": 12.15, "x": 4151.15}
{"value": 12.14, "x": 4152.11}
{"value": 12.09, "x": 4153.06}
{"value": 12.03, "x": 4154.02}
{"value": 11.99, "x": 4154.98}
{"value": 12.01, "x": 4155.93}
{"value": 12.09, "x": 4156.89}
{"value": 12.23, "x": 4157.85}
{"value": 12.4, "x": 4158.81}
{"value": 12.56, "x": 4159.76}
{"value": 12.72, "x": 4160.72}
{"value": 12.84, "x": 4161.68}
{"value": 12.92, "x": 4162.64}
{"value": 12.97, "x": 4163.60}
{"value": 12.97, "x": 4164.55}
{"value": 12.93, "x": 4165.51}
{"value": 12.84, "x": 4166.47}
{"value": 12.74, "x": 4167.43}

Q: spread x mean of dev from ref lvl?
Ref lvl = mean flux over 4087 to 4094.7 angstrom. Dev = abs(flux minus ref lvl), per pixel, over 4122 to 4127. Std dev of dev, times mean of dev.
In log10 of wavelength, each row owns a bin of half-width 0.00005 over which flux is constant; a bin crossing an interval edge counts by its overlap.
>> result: 0.04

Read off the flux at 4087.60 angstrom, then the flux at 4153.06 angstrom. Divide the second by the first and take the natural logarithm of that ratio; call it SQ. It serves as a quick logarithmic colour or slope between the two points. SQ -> -0.13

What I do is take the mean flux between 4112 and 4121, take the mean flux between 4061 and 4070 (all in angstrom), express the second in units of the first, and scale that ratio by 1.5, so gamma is 1.43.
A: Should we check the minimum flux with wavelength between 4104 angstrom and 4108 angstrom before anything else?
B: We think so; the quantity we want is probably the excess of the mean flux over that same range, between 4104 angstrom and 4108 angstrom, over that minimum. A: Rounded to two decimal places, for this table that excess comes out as 0.23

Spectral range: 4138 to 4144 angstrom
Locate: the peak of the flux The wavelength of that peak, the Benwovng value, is 4141.60 angstrom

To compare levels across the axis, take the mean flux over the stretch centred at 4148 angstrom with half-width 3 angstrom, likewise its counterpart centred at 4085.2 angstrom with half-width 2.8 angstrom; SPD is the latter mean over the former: 1.13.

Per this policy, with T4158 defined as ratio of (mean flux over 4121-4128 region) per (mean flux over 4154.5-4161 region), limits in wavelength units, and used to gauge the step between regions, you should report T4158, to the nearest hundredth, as 1.00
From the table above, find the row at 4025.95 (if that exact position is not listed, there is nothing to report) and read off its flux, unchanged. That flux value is 12.88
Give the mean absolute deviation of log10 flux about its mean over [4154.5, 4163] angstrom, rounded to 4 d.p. 0.0106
